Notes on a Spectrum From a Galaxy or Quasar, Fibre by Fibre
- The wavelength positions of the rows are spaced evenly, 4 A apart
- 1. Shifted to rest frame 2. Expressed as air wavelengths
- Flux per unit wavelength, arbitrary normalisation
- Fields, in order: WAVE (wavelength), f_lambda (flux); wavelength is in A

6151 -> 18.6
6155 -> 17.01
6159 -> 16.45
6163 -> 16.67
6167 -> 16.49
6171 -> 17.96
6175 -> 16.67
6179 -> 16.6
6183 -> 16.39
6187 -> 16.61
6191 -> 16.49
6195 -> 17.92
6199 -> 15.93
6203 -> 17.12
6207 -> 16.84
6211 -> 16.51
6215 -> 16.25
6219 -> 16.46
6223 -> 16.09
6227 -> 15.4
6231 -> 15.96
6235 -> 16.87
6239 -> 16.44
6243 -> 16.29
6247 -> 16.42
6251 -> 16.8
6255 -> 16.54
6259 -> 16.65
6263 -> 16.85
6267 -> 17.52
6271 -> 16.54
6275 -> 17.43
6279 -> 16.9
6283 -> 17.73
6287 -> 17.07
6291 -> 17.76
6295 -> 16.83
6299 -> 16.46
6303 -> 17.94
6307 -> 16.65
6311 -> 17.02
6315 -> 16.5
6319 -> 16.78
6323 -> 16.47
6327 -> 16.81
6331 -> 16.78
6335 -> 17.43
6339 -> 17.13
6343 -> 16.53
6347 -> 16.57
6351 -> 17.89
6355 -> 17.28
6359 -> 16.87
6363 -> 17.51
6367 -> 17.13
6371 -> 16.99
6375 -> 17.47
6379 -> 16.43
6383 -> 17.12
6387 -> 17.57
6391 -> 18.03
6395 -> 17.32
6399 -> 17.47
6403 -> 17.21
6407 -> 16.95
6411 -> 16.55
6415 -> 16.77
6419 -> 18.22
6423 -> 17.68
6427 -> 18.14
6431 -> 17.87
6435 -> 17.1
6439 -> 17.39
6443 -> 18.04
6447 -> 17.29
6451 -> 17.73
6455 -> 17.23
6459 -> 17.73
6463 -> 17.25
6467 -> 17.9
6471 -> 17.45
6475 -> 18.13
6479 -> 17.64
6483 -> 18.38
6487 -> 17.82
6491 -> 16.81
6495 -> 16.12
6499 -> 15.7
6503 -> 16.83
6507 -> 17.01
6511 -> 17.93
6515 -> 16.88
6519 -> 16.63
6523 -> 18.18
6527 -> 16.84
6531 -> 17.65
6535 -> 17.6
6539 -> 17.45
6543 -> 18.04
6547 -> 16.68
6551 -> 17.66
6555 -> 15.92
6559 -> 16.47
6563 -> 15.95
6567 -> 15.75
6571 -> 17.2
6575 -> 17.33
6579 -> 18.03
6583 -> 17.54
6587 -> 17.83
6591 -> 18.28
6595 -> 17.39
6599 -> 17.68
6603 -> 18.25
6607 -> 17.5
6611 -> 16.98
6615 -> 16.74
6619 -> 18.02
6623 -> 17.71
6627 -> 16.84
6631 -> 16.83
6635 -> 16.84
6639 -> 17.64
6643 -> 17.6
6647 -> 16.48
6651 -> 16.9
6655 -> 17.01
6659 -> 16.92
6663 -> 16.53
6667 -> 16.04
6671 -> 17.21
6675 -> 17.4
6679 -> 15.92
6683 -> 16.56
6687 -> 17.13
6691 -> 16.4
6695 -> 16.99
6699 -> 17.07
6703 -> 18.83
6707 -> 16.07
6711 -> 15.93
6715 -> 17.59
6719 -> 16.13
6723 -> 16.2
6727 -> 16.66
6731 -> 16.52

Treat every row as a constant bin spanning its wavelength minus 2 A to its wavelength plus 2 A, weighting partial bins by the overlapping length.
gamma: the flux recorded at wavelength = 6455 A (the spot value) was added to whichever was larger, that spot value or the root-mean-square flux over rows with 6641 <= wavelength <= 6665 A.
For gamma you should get 34.5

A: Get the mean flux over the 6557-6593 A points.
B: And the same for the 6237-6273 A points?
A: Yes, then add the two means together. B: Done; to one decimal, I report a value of 33.8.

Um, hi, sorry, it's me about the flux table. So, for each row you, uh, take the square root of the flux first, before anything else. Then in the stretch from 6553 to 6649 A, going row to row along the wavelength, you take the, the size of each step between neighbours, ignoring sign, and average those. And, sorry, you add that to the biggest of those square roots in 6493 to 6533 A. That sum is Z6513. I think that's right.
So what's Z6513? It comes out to 4.33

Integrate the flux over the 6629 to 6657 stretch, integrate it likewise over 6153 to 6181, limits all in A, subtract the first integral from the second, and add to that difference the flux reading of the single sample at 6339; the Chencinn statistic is 11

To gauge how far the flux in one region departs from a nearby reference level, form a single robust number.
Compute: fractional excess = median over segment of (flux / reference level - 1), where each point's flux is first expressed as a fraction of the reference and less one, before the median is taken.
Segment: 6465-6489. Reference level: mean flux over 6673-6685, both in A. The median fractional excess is 0.07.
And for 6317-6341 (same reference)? 0.01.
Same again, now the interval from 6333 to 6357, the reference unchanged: 0.03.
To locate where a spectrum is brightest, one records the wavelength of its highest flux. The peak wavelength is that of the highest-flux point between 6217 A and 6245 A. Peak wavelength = 6235 A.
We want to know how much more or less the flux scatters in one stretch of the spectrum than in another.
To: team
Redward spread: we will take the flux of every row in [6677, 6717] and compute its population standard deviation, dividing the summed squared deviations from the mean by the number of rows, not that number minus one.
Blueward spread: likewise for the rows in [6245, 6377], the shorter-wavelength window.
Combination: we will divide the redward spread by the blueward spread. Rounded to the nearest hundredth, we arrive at 1.91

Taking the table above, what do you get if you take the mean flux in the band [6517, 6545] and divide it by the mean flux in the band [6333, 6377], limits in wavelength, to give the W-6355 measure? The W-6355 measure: 1.02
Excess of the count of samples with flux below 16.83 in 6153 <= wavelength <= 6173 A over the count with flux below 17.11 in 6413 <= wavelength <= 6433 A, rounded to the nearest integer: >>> 2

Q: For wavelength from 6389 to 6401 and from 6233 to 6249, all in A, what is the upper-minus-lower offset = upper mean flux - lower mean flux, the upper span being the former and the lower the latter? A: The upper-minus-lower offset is 1.10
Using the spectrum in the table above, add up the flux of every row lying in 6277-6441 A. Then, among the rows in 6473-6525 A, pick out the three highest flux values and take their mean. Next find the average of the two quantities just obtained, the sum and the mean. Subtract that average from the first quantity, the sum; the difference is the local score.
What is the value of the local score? 343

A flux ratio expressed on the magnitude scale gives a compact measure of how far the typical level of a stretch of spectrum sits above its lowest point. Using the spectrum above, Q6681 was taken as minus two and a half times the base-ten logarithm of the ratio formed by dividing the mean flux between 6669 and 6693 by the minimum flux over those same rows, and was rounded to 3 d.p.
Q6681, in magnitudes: -0.056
